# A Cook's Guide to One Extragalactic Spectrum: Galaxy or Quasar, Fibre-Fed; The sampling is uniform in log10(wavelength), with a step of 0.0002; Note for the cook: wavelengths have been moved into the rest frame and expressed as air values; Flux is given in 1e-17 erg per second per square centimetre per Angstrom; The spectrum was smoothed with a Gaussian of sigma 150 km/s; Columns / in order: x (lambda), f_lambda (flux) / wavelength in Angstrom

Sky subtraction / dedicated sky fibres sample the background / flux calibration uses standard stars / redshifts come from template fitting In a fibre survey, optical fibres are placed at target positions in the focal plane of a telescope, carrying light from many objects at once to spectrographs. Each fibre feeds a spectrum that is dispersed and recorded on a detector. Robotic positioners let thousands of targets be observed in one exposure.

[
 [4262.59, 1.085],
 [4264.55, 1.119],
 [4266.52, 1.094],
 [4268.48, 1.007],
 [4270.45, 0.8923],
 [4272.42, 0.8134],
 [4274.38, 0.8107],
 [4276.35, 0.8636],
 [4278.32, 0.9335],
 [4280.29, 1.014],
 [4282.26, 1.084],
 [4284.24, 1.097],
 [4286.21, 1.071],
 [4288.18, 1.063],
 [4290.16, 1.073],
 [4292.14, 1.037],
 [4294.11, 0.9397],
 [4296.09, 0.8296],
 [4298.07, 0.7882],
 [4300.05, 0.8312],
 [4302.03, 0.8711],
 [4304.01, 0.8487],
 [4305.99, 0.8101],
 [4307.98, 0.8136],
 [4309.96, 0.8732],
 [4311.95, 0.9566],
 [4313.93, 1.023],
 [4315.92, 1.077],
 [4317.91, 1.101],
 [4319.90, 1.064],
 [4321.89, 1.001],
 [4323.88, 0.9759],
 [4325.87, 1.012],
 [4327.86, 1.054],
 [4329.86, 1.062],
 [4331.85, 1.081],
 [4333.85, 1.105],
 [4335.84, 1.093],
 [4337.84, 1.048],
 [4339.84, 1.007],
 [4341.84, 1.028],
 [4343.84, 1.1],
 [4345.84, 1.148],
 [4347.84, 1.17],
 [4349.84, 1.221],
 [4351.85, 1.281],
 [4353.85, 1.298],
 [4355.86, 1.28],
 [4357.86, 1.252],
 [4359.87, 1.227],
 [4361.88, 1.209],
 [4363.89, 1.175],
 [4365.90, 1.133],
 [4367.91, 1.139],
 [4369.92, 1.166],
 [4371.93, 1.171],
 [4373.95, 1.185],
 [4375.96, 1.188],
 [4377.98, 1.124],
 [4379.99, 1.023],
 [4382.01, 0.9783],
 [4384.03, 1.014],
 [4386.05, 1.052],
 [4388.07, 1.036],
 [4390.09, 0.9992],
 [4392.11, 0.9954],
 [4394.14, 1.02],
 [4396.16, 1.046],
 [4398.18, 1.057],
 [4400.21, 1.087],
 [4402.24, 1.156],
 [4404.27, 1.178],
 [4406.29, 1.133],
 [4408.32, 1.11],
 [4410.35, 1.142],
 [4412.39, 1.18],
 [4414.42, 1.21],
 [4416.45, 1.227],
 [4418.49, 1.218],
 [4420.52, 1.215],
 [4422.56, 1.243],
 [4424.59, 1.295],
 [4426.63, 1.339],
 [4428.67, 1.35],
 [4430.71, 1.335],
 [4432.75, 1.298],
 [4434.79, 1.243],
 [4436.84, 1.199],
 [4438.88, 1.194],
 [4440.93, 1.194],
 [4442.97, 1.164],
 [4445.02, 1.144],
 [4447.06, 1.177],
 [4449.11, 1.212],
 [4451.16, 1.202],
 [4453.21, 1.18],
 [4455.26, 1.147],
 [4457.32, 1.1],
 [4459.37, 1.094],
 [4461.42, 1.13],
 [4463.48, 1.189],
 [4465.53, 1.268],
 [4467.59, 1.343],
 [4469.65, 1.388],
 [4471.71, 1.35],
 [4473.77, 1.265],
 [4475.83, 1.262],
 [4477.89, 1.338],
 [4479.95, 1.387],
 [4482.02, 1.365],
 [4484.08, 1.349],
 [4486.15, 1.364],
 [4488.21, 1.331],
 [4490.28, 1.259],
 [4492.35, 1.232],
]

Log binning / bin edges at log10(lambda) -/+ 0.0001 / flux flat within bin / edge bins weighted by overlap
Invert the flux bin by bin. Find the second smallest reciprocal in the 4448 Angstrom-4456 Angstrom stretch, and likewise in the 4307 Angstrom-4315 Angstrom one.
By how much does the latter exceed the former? 0.21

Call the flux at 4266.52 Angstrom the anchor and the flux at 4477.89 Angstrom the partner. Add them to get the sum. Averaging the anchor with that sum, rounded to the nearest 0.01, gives 1.76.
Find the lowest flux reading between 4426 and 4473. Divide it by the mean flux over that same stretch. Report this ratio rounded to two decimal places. 0.89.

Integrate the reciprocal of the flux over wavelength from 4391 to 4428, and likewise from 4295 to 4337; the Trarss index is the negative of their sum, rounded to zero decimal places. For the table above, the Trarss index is -76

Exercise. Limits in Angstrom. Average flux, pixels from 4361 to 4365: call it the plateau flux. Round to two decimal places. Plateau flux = 1.19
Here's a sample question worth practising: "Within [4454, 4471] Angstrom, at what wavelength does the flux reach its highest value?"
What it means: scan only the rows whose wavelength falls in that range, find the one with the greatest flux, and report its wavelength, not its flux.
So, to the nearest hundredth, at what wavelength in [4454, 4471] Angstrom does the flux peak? 4469.65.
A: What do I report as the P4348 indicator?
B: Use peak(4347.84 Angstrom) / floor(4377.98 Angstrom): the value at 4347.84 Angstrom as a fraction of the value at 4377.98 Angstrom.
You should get 1.04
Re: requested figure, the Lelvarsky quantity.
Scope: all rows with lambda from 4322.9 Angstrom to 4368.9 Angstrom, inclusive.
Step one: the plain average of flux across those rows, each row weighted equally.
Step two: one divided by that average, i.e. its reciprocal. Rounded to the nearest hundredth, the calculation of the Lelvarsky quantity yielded 0.88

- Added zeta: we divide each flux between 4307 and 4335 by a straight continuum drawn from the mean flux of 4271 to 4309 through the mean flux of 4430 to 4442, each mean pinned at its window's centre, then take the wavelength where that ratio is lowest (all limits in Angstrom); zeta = 4307.98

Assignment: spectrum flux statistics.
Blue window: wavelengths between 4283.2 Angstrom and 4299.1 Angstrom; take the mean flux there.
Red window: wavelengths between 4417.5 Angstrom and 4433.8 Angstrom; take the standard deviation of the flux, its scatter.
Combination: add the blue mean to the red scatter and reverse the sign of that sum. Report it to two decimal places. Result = -1.04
